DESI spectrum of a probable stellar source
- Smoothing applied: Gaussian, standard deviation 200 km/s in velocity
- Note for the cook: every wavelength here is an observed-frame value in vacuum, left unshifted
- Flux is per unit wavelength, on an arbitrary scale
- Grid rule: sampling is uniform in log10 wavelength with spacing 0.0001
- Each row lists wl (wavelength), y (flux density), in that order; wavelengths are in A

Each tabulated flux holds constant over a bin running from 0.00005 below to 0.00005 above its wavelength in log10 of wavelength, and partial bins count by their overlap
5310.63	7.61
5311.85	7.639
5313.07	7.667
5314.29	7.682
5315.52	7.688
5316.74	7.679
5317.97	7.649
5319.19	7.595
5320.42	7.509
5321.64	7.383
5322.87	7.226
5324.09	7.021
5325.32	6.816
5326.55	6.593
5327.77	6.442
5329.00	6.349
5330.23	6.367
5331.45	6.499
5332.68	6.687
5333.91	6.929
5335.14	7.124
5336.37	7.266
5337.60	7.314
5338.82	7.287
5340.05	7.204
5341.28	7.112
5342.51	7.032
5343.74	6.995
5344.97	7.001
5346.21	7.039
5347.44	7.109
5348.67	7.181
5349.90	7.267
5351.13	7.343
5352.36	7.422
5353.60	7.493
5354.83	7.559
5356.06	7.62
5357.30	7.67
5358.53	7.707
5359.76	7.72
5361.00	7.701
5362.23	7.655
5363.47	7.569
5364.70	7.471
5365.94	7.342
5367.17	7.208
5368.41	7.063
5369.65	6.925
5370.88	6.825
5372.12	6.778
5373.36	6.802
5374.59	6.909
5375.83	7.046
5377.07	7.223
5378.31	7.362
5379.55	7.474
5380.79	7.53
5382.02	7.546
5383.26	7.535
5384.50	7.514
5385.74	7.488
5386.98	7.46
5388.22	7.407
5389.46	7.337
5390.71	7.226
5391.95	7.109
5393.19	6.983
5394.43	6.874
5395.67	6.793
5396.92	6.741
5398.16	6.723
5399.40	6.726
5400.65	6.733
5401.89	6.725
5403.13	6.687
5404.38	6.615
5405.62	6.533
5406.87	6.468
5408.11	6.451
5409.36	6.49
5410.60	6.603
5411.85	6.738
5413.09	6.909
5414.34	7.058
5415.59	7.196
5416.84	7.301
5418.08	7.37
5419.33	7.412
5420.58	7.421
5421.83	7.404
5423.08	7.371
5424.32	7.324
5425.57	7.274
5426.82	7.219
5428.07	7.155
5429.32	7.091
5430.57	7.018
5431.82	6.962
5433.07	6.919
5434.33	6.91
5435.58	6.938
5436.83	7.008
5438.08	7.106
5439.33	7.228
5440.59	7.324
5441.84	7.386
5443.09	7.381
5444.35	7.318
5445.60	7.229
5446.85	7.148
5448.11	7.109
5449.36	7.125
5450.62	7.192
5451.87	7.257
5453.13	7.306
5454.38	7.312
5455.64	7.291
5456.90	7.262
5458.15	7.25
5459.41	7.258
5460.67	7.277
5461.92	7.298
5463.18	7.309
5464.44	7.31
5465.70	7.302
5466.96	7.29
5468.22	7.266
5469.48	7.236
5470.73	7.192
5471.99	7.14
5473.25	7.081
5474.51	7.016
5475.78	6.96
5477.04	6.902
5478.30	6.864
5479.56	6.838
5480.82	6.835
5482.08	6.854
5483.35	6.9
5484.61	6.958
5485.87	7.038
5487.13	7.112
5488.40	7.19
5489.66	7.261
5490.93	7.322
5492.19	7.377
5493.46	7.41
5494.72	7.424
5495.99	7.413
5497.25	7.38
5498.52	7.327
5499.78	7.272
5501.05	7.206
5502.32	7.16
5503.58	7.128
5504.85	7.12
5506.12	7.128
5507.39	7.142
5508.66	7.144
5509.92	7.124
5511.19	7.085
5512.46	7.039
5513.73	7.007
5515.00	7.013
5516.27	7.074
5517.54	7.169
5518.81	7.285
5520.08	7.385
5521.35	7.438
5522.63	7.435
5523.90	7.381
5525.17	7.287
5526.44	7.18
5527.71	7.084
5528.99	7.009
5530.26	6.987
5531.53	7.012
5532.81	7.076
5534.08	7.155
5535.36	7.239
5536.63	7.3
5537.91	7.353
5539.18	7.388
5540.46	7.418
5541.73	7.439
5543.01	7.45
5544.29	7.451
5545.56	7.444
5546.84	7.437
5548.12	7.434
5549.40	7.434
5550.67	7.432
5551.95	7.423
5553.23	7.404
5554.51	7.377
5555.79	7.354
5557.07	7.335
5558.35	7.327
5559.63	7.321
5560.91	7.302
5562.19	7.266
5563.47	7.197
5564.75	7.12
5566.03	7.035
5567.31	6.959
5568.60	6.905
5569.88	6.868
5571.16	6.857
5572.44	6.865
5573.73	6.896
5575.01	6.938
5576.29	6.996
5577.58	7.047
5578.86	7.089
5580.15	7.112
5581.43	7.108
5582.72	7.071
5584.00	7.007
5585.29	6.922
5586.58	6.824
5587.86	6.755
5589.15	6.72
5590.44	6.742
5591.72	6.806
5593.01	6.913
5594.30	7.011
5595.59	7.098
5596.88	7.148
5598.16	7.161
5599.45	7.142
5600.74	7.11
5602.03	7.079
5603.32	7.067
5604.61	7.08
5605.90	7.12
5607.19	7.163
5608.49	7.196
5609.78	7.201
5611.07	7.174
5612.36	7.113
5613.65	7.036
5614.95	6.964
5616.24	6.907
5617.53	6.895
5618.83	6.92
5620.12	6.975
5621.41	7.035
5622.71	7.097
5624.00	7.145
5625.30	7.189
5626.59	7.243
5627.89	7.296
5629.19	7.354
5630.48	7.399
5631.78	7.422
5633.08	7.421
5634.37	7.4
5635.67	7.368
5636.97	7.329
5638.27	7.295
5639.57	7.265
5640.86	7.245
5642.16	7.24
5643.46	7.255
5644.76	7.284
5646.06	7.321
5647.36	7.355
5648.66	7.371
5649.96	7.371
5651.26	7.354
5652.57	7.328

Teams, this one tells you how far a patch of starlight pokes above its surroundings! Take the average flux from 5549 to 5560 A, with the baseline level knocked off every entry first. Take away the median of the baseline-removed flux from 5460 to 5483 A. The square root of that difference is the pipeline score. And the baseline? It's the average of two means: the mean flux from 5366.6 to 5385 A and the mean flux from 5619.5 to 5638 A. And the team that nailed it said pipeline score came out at 0.461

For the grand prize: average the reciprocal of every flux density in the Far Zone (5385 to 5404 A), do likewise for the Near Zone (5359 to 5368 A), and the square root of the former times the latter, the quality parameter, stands 0.138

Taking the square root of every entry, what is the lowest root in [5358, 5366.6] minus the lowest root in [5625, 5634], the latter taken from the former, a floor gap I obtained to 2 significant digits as 0.028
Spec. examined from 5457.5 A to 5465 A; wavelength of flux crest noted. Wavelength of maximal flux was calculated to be 5464.44 A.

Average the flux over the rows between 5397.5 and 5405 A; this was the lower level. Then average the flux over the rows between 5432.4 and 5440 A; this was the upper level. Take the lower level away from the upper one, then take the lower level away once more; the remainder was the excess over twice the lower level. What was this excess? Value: -6.4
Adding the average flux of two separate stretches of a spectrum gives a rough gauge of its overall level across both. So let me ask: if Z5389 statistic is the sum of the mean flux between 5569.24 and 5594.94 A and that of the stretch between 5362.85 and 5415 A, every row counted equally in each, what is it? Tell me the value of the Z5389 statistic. 14.0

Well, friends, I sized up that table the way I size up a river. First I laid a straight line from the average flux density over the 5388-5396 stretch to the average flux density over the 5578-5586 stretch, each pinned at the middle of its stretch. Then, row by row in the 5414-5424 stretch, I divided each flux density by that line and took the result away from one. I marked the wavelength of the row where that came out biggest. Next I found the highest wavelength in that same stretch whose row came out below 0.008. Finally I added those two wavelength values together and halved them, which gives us 5418.7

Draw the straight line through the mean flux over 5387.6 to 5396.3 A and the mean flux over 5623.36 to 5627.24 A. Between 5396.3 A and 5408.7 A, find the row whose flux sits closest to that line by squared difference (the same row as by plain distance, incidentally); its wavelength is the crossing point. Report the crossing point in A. 5396.92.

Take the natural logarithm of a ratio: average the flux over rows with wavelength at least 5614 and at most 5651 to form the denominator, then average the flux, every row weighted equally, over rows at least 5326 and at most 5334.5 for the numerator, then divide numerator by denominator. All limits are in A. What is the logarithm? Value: -0.10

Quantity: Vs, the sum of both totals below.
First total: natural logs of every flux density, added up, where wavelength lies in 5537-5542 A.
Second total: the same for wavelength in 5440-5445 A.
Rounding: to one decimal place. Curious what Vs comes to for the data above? 16.0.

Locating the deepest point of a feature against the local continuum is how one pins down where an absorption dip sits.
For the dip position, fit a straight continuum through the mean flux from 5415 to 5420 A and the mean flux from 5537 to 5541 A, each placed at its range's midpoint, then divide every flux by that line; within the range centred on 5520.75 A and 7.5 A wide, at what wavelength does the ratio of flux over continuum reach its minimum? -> 5517.54 A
